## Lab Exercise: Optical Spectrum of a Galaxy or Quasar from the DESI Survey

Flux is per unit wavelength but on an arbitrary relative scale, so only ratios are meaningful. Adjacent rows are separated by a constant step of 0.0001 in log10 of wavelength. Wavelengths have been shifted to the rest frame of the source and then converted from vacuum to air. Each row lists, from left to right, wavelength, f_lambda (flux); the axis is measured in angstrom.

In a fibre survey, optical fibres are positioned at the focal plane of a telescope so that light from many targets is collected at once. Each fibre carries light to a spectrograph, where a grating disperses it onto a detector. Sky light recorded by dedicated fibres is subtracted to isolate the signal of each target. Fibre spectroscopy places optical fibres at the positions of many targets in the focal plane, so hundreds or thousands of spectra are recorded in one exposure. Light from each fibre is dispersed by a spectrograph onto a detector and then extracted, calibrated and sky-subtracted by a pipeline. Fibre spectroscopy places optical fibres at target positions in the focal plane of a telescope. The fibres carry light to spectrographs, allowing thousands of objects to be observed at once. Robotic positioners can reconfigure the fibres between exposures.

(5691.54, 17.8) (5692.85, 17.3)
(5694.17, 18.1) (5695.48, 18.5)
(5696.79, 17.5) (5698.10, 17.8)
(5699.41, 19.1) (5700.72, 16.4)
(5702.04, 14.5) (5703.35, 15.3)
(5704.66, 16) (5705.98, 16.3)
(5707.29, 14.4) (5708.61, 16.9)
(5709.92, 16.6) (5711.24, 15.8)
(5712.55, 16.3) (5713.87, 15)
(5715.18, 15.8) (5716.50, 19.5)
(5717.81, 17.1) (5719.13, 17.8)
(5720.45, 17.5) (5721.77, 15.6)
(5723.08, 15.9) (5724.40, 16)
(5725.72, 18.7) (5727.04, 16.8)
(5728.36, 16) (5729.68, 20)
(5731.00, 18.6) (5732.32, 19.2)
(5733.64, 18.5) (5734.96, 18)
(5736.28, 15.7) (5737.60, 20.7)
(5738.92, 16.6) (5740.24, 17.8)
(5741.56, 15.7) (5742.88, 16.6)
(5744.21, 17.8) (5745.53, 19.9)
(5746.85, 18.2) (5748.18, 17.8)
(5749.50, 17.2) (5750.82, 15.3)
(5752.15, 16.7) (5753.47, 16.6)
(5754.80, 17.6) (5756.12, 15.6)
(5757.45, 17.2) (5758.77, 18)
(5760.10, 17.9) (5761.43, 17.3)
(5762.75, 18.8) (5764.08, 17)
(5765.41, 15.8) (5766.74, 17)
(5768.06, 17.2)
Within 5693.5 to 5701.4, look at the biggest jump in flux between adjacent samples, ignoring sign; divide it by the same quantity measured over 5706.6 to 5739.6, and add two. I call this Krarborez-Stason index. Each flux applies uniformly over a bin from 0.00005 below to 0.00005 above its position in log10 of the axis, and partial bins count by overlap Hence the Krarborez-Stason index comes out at 2.5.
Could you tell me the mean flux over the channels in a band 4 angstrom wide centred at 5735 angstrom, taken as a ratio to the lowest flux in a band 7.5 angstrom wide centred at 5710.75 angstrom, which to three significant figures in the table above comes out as 1.21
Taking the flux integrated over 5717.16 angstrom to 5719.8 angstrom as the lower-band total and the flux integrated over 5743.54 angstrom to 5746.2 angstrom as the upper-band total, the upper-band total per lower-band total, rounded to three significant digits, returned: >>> 1.09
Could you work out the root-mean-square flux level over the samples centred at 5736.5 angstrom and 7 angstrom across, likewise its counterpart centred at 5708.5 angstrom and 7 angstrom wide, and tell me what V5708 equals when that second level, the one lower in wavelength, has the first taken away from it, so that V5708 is -2.0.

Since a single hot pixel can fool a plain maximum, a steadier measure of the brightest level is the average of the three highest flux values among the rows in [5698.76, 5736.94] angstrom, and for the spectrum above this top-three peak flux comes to 19.6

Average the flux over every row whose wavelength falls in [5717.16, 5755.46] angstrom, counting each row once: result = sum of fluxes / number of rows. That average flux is 17.44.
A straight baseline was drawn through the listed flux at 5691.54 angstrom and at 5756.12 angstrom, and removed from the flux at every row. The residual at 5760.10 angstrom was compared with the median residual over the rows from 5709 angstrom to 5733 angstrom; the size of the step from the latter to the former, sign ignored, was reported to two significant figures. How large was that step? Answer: 2.6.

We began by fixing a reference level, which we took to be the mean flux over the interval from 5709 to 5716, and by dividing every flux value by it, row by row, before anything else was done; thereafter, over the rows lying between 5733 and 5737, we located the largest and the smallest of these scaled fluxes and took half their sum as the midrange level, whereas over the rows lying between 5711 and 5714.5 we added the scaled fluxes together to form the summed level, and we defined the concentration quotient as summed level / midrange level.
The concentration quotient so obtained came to 2.75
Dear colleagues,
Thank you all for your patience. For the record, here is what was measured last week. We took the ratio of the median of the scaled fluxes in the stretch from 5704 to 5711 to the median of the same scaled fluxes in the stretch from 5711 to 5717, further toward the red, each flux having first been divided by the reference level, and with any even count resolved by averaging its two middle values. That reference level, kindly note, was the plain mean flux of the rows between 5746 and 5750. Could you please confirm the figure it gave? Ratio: 1.03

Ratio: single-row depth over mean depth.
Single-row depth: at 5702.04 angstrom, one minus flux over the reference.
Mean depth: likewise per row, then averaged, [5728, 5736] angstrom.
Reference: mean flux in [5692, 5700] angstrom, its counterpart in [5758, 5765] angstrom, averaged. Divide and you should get -7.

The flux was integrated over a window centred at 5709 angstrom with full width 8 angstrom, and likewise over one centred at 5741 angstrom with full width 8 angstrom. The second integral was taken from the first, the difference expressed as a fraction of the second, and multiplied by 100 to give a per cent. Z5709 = -9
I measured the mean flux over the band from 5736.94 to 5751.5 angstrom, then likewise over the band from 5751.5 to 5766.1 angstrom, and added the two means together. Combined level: 34.7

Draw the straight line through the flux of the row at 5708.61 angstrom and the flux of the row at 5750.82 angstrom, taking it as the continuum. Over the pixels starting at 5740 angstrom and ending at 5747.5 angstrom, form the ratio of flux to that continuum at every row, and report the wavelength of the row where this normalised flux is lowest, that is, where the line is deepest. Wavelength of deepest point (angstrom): 5741.56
